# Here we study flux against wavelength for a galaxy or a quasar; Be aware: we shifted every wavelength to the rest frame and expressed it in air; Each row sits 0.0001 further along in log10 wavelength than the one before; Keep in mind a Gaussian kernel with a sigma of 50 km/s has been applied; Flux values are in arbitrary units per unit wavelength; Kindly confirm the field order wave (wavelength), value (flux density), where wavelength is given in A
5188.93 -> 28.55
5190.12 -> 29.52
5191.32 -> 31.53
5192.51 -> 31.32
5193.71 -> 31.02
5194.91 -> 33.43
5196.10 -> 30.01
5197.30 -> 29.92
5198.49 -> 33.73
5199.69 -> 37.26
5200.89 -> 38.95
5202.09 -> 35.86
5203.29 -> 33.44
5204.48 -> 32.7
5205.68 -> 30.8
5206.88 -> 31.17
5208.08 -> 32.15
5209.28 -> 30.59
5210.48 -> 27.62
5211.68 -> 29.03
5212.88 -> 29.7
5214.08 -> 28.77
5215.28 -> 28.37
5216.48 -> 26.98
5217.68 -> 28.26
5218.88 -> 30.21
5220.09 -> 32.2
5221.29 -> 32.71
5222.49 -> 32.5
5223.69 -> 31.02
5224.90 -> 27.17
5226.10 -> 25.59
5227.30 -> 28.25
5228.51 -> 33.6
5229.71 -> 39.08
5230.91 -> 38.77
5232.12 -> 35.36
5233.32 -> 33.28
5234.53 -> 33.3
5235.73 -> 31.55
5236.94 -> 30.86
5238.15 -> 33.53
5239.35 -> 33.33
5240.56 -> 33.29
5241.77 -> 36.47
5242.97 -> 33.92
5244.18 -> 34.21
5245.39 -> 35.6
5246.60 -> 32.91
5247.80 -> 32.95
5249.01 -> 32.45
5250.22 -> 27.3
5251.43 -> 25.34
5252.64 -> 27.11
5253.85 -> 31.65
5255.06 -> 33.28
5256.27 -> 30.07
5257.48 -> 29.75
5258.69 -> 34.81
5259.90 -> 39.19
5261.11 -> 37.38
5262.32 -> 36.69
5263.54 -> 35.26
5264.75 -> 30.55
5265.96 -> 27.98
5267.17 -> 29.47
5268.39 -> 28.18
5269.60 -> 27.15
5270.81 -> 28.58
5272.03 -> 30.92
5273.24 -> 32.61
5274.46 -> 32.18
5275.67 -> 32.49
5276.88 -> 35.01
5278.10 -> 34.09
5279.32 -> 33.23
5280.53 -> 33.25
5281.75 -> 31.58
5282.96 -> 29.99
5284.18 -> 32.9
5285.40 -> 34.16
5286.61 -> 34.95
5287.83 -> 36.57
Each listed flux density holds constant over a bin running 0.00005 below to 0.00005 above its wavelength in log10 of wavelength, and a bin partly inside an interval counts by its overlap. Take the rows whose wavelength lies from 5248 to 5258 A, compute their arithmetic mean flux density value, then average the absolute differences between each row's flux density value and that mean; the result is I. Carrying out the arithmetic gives 2.28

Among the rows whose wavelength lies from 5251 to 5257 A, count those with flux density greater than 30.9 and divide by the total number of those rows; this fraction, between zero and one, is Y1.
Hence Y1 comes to 0.40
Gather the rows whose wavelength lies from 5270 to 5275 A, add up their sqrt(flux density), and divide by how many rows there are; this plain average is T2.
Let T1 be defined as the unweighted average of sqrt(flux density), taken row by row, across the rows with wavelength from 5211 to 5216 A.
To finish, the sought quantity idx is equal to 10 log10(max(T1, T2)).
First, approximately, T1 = 5.4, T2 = 5.57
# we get 7.46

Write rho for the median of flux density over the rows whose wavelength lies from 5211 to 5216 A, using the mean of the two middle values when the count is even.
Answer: 28.9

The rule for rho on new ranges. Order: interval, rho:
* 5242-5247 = 34.1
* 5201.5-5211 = 31.7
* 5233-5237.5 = 32.4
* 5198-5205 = 34.8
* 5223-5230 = 29.6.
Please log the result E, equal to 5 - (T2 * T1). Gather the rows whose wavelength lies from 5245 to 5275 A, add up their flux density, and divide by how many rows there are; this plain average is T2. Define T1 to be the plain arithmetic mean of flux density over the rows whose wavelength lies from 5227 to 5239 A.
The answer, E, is -1061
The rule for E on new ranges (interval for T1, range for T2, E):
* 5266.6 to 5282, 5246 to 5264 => -1014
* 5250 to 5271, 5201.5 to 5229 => -940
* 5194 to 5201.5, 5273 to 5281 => -1122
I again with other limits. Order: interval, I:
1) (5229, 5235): 2.37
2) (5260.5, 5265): 2.21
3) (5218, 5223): 0.85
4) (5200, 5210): 2.16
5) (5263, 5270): 2.09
